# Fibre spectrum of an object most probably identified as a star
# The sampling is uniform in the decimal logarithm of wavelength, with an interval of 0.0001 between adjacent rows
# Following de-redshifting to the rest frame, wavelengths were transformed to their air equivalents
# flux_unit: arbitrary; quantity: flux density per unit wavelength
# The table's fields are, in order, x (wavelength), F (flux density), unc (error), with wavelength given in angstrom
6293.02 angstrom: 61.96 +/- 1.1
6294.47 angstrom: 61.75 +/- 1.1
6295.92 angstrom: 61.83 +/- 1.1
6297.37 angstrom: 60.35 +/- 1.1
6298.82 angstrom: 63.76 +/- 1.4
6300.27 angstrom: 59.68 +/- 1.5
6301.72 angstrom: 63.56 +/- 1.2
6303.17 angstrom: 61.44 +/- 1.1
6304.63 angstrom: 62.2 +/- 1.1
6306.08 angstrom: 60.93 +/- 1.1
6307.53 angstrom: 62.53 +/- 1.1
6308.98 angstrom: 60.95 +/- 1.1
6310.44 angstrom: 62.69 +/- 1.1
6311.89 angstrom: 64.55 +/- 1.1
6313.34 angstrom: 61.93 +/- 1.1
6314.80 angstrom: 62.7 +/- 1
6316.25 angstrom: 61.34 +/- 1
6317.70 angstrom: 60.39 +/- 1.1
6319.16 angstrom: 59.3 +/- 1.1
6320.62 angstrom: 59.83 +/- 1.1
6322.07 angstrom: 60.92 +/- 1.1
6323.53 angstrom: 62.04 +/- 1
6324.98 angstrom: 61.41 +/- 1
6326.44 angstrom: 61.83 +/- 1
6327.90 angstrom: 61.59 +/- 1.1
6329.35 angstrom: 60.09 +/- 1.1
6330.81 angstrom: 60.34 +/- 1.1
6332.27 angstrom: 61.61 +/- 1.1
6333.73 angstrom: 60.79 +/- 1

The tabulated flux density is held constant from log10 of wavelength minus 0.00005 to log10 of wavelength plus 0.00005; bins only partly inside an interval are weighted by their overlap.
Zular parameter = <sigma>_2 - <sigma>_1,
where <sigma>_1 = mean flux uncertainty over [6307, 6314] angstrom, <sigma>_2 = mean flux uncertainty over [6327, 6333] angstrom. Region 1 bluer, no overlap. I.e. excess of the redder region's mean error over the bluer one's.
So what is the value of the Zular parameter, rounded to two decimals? 0.00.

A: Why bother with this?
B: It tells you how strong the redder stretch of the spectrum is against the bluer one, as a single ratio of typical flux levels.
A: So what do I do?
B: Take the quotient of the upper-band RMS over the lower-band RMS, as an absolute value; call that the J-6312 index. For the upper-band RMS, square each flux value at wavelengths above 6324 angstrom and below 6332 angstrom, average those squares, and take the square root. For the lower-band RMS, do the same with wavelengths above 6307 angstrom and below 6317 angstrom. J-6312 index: 0.98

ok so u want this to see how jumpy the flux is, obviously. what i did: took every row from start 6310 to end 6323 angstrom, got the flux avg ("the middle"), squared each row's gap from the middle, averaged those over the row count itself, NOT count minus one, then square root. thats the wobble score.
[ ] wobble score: 1.55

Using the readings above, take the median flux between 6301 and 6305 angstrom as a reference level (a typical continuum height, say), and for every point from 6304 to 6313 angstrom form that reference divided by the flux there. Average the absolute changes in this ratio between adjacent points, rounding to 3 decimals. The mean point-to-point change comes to 0.026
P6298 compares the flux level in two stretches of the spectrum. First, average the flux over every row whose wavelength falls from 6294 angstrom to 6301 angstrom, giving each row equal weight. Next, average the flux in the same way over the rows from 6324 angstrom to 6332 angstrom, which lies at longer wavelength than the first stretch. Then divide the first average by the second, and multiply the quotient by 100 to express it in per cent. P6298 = 101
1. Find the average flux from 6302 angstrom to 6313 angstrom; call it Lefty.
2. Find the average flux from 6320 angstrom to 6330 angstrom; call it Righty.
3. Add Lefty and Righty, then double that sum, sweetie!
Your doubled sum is 247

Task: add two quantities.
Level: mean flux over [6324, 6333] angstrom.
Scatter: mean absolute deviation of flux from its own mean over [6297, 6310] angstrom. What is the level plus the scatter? 62.3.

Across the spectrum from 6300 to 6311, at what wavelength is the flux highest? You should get 6301.72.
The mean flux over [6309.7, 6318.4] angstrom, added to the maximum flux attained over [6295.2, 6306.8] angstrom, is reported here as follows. 126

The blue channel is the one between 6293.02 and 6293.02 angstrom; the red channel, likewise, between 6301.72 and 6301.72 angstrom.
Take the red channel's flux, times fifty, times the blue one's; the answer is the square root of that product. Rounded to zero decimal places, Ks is 444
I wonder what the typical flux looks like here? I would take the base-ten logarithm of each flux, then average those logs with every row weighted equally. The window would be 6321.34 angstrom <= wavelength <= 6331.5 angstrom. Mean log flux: 1.79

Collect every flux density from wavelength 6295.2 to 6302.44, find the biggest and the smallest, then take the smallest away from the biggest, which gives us 4.1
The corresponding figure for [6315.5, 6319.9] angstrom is 2.0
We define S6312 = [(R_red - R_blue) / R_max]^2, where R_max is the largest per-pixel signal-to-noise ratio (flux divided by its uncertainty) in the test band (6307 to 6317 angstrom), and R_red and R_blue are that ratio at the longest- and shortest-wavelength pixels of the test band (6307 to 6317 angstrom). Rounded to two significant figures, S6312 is 0.0051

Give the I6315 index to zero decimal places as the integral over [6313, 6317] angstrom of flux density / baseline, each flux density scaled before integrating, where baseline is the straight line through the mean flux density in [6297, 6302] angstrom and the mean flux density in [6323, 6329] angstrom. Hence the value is 4 angstrom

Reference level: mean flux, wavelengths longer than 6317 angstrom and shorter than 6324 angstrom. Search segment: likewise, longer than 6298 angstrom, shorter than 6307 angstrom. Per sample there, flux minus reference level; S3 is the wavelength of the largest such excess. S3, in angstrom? 6298.82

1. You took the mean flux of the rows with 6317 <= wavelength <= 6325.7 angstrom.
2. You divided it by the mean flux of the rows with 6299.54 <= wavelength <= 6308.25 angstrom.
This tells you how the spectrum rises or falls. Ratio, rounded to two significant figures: 0.98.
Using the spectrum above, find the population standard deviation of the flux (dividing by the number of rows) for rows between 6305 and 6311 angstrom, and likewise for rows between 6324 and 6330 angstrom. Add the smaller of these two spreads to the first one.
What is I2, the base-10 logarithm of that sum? 0.18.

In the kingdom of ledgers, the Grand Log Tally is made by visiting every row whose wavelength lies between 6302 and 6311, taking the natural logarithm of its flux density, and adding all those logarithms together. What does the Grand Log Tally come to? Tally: 24.7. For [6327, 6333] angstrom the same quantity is 16.4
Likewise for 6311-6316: 12.4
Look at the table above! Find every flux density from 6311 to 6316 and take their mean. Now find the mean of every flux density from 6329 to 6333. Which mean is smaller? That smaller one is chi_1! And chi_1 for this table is 60.7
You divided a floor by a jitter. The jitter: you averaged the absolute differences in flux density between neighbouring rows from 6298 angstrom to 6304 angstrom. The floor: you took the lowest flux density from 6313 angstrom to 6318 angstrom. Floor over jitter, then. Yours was 18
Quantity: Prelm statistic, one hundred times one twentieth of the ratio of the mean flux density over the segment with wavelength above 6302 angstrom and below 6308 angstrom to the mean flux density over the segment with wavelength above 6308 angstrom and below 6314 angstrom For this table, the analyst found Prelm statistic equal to 4.94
